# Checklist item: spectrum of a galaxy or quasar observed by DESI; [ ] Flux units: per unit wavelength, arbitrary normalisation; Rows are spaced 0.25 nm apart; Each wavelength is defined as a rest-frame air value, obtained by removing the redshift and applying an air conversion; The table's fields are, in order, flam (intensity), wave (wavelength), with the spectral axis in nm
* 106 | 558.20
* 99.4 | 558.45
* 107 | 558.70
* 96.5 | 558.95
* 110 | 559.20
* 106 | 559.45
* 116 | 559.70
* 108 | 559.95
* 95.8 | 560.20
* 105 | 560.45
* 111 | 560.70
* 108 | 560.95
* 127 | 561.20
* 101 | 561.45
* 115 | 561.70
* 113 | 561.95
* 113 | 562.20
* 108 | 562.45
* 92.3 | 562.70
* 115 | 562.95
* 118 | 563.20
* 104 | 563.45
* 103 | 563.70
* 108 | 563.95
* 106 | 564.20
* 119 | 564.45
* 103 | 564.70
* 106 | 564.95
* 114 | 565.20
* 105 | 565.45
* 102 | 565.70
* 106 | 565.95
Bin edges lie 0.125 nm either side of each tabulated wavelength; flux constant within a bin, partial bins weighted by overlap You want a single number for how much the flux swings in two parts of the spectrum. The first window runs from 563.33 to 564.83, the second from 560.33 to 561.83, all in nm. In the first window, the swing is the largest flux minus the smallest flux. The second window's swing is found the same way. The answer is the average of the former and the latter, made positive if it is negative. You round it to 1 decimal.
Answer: 21.0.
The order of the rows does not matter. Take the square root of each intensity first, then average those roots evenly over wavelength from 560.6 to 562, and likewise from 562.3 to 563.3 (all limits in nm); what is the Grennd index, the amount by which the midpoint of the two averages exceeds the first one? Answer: -0.10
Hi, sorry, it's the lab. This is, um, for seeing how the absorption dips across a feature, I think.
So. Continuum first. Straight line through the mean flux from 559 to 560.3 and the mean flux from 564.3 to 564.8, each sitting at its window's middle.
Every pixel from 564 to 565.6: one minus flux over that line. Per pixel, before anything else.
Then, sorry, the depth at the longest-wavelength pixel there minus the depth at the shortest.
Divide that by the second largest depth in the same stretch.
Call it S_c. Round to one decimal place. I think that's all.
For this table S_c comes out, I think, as 0.3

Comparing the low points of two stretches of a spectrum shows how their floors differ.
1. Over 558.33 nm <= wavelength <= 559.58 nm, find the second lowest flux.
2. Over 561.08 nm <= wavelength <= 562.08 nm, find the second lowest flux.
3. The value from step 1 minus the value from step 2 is -14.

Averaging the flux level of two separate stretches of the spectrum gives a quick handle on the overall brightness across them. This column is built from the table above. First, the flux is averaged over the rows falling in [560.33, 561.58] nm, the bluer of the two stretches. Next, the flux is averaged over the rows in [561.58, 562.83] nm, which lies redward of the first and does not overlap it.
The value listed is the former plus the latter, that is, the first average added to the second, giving 219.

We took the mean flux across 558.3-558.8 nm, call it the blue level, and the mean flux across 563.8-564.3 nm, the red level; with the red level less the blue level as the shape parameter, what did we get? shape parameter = 4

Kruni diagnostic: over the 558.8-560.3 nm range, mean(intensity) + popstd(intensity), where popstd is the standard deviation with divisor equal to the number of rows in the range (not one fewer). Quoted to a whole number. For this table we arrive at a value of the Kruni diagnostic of 113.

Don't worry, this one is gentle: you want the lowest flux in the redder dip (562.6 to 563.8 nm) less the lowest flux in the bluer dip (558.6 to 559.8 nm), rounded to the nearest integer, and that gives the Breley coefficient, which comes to -4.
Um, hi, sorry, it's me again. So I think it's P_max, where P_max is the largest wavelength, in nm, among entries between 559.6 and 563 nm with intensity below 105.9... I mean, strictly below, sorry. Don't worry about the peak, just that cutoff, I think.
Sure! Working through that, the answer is 562.70 nm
